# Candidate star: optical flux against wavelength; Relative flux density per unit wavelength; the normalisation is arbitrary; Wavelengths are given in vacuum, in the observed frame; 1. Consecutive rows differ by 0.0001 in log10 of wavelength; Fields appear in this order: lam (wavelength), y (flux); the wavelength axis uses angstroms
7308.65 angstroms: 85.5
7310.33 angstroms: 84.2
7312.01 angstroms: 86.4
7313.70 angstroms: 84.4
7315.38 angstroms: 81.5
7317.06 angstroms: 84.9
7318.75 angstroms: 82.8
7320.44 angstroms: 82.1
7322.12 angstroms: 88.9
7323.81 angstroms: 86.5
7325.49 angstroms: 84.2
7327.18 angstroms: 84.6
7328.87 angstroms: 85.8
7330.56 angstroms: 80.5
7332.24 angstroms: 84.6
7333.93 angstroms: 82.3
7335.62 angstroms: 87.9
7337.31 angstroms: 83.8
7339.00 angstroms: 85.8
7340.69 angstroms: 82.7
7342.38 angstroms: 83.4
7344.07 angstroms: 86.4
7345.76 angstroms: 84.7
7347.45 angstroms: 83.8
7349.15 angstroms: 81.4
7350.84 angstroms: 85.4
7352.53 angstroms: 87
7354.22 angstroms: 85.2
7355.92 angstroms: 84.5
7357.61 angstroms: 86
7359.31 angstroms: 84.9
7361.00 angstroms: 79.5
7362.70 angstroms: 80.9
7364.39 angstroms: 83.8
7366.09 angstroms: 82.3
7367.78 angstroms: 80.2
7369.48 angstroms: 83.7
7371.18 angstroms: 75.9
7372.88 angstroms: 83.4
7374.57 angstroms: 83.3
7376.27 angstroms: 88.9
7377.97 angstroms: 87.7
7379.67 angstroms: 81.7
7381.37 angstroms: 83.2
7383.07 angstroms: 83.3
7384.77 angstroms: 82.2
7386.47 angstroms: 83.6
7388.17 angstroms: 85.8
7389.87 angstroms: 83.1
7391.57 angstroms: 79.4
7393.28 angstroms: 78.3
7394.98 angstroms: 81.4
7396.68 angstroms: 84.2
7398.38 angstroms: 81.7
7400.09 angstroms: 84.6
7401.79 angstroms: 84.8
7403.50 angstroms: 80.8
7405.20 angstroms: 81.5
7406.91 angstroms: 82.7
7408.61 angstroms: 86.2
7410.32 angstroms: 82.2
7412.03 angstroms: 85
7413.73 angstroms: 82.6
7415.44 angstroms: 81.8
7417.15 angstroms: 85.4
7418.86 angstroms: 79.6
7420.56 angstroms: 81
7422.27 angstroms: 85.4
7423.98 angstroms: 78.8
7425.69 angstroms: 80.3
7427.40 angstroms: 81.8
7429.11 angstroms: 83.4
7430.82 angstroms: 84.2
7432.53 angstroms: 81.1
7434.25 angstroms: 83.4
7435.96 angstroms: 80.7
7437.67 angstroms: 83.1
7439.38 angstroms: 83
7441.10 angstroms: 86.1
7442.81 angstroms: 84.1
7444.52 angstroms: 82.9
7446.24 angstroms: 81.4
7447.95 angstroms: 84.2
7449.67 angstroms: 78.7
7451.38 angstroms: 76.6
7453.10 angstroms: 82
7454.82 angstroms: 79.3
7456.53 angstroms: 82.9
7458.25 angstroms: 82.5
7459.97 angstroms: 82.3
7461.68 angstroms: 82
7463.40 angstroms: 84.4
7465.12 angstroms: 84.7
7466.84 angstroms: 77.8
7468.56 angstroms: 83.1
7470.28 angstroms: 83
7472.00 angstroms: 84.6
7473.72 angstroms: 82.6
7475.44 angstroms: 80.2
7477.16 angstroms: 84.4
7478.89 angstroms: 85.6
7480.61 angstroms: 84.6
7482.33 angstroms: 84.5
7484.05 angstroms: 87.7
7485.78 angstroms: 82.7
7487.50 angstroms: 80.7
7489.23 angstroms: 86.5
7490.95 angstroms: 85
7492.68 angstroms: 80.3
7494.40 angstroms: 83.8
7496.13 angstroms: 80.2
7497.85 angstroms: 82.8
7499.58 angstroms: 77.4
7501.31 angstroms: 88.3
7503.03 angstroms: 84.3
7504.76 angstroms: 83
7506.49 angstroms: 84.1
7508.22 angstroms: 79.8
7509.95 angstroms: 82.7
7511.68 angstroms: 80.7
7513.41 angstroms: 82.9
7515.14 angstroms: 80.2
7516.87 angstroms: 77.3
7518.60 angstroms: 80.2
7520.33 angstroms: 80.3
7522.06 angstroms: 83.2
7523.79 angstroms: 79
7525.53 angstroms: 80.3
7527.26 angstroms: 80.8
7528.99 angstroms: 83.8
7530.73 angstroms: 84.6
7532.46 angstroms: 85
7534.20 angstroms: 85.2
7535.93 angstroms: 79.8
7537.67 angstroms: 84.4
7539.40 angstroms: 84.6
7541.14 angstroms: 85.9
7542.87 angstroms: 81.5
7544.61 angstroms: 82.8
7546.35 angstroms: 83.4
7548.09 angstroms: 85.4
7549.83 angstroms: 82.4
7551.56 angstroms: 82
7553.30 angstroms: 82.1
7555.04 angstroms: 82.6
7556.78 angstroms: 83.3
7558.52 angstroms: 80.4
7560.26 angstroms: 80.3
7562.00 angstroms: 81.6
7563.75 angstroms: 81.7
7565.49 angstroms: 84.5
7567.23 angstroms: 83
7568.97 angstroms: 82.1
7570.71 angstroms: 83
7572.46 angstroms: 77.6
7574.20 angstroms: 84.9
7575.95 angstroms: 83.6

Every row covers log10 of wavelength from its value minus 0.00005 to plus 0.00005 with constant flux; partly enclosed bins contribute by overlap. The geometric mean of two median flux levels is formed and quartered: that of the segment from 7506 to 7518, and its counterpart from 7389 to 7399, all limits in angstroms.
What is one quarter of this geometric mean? 20.3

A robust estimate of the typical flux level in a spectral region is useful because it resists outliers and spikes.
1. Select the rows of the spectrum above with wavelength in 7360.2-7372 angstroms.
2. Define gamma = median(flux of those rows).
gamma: 80.9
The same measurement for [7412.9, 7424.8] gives 81.8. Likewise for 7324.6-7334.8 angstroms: 84.4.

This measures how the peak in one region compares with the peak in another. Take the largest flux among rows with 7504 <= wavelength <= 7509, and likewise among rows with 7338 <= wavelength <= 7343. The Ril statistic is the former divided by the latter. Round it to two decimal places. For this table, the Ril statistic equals 0.98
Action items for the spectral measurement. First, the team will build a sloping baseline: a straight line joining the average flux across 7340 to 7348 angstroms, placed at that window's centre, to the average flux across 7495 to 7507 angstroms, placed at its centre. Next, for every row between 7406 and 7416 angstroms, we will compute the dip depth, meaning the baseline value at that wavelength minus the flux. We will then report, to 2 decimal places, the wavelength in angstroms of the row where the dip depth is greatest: 7415.44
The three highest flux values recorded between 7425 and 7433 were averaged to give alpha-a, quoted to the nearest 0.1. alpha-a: 83.1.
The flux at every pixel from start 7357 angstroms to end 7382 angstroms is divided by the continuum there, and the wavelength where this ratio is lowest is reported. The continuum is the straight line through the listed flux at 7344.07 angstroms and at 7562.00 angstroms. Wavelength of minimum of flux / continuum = 7371.18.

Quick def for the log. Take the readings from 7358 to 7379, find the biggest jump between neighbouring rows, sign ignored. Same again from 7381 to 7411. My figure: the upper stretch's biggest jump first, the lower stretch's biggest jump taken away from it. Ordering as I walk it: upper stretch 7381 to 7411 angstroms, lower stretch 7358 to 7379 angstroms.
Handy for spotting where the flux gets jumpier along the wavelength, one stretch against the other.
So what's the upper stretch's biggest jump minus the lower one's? -3.8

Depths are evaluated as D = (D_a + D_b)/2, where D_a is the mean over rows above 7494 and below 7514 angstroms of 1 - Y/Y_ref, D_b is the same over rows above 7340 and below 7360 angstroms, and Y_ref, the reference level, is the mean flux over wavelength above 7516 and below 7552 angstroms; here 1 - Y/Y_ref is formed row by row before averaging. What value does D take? -0.013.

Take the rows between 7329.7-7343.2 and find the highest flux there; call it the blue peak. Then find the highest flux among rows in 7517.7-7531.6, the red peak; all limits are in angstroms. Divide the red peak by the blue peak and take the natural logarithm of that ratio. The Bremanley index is -0.038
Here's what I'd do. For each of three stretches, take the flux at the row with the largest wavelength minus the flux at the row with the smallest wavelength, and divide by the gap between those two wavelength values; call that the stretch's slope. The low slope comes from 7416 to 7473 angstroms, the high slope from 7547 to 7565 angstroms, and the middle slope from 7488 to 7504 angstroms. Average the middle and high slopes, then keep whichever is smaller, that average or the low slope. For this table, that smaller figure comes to -0.198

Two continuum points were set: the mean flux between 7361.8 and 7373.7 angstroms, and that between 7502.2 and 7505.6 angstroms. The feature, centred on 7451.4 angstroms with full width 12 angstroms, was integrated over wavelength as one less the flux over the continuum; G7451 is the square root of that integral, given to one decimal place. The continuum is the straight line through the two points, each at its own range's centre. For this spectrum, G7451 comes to 0.5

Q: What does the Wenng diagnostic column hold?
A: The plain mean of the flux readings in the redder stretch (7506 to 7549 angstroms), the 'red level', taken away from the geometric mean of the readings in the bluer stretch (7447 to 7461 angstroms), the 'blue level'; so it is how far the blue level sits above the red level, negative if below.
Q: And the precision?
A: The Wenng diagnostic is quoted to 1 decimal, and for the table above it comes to -1.3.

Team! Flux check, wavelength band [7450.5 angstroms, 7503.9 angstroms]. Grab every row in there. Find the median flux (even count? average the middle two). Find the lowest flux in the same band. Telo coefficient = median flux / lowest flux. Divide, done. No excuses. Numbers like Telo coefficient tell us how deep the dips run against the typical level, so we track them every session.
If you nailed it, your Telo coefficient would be 1.08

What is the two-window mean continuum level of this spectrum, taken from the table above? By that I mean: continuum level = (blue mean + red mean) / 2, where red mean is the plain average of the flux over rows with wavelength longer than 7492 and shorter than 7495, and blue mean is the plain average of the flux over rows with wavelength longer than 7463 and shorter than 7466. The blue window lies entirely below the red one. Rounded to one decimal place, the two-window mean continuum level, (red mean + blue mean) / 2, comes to 83.3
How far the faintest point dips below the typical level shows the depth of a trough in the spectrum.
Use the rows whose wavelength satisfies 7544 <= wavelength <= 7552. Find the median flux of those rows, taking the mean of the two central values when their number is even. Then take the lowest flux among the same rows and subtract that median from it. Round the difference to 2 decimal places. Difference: -0.80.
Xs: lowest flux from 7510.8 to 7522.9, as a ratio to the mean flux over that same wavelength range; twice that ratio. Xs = 1.92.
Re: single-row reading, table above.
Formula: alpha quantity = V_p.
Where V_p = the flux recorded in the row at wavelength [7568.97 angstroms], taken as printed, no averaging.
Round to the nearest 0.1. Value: 82.1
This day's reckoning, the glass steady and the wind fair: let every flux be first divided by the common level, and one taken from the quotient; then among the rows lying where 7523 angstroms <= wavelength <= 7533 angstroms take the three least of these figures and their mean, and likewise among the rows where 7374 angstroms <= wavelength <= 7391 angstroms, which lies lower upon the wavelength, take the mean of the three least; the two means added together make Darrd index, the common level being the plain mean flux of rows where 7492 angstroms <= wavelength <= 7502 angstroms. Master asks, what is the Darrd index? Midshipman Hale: -0.02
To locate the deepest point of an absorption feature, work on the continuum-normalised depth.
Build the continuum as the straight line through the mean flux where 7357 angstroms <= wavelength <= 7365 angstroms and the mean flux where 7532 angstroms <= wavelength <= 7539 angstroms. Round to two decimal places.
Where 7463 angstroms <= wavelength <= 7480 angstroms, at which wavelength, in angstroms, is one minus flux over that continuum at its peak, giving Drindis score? 7466.84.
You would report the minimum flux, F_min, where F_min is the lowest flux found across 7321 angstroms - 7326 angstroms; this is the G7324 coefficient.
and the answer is 84.2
